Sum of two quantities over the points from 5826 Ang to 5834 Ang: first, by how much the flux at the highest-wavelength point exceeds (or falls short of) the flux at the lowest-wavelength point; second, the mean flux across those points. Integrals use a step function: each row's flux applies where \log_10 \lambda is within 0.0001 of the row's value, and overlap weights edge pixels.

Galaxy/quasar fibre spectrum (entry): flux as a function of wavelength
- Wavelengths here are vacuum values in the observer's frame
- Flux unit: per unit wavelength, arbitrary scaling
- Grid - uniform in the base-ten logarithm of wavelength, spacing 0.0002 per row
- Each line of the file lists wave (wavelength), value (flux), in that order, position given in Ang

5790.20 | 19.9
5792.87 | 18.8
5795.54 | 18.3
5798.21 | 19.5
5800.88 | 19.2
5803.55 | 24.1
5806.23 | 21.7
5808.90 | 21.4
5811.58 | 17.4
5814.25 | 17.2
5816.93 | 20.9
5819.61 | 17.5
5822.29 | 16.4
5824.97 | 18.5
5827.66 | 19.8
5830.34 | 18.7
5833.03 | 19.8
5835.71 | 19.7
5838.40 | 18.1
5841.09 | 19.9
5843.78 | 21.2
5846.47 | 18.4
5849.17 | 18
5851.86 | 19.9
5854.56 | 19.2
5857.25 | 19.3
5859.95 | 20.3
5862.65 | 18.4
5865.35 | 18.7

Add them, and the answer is 19.4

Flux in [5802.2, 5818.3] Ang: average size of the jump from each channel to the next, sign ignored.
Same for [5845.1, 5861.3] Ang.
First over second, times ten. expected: 26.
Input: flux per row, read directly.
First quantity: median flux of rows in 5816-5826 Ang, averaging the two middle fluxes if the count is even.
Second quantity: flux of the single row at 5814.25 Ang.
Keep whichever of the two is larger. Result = 18.0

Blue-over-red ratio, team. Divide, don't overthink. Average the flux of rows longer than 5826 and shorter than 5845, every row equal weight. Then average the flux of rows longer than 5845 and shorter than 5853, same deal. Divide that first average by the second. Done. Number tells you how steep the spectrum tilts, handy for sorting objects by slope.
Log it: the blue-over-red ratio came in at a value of 1.04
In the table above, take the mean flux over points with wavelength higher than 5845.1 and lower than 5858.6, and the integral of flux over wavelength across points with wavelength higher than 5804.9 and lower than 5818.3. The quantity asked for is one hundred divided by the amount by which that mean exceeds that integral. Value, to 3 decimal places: -0.408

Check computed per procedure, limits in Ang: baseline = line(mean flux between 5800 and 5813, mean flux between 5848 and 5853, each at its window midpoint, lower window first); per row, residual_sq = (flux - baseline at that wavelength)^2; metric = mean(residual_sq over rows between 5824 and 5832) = 1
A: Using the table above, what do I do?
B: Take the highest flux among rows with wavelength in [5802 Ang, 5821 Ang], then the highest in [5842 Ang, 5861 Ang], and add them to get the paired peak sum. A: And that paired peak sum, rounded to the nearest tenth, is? 45.3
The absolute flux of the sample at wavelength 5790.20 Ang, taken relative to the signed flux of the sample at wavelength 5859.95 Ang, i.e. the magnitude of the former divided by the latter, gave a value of 0.98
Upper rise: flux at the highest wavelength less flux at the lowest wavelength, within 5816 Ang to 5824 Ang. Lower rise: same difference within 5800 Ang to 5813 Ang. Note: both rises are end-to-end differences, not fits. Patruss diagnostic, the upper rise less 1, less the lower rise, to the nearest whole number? -4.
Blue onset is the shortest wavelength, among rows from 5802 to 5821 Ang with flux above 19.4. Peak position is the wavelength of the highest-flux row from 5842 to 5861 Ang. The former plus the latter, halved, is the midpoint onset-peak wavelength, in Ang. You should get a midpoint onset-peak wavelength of 5823.7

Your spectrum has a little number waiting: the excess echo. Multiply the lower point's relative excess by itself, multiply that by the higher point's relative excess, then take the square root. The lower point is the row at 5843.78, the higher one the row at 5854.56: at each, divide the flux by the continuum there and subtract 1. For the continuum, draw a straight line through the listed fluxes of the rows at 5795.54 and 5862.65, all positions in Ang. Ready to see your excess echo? 0.032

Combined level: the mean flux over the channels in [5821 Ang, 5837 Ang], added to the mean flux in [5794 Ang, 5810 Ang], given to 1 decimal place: 39.5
